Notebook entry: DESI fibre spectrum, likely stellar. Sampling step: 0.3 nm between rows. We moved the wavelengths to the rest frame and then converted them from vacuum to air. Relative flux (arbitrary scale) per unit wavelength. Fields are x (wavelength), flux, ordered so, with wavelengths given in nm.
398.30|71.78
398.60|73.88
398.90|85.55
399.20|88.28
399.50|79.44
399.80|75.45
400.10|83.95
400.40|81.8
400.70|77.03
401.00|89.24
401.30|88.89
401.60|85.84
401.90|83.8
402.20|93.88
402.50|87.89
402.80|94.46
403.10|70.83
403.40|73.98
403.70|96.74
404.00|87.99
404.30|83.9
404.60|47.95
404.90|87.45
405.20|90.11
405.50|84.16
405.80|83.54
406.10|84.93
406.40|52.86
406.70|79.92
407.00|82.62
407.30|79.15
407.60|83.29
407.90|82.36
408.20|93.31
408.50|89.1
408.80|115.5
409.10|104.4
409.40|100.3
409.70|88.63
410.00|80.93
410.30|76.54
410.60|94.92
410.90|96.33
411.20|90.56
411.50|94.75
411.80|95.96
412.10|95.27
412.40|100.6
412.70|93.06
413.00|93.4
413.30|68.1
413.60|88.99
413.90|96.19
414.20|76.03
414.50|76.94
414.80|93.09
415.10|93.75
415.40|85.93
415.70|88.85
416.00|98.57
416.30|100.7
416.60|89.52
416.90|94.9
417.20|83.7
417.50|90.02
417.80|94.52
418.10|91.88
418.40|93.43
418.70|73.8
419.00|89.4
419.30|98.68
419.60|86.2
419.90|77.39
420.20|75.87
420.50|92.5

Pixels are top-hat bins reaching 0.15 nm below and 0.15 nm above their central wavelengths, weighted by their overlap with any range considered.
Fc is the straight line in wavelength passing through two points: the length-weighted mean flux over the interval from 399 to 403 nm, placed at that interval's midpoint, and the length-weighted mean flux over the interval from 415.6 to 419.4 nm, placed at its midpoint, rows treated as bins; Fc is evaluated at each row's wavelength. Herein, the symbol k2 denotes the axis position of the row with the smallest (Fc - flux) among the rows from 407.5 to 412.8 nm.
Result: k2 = 408.80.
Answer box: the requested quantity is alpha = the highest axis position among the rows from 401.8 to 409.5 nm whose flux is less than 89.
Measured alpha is 407.90 nm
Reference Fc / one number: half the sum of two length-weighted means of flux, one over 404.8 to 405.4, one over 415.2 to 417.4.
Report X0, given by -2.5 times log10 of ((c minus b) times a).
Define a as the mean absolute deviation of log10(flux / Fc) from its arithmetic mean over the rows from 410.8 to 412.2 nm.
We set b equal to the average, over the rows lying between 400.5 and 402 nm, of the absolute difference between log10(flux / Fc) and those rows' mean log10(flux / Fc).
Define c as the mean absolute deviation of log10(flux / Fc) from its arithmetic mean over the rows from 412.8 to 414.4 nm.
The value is 9.0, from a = 0.007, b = 0.019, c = 0.05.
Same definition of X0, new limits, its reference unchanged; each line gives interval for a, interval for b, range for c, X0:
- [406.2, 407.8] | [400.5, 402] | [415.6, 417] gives 10.8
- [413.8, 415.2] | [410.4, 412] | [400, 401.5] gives 8.1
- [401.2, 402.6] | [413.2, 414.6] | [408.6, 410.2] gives 14.7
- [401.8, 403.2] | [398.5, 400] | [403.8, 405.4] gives 6.7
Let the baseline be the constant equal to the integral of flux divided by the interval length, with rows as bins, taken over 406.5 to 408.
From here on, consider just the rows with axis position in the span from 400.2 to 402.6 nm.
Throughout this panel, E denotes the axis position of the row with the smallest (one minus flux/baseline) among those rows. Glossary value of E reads 402.20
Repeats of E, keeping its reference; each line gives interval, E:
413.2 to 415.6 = 413.90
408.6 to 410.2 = 408.80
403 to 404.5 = 403.70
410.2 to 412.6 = 412.40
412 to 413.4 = 412.40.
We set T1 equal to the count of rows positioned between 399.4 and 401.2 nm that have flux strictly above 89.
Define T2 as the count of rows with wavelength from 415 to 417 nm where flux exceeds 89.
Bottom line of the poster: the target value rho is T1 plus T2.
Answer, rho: 6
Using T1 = 1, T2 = 5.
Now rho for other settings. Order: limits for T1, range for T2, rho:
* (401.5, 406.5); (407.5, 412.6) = 16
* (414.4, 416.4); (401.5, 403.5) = 6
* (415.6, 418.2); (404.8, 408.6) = 10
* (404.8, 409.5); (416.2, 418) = 11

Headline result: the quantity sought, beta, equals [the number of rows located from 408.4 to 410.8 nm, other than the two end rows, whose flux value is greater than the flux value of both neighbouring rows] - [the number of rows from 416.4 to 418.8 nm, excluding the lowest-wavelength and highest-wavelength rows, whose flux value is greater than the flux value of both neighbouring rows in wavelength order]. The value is -2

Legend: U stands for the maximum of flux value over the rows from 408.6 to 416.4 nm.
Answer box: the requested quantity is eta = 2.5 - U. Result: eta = -113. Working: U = 115.5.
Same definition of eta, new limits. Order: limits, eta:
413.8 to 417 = -98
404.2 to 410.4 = -113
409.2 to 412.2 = -98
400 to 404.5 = -94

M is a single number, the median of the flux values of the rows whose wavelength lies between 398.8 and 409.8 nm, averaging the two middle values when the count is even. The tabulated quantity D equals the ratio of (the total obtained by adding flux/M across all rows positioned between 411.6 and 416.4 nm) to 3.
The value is 5.7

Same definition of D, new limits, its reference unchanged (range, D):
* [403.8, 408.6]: 5.1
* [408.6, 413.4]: 5.8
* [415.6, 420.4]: 5.6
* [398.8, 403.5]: 5.3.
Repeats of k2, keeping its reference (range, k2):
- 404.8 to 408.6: 408.20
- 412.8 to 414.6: 413.90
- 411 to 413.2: 412.40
